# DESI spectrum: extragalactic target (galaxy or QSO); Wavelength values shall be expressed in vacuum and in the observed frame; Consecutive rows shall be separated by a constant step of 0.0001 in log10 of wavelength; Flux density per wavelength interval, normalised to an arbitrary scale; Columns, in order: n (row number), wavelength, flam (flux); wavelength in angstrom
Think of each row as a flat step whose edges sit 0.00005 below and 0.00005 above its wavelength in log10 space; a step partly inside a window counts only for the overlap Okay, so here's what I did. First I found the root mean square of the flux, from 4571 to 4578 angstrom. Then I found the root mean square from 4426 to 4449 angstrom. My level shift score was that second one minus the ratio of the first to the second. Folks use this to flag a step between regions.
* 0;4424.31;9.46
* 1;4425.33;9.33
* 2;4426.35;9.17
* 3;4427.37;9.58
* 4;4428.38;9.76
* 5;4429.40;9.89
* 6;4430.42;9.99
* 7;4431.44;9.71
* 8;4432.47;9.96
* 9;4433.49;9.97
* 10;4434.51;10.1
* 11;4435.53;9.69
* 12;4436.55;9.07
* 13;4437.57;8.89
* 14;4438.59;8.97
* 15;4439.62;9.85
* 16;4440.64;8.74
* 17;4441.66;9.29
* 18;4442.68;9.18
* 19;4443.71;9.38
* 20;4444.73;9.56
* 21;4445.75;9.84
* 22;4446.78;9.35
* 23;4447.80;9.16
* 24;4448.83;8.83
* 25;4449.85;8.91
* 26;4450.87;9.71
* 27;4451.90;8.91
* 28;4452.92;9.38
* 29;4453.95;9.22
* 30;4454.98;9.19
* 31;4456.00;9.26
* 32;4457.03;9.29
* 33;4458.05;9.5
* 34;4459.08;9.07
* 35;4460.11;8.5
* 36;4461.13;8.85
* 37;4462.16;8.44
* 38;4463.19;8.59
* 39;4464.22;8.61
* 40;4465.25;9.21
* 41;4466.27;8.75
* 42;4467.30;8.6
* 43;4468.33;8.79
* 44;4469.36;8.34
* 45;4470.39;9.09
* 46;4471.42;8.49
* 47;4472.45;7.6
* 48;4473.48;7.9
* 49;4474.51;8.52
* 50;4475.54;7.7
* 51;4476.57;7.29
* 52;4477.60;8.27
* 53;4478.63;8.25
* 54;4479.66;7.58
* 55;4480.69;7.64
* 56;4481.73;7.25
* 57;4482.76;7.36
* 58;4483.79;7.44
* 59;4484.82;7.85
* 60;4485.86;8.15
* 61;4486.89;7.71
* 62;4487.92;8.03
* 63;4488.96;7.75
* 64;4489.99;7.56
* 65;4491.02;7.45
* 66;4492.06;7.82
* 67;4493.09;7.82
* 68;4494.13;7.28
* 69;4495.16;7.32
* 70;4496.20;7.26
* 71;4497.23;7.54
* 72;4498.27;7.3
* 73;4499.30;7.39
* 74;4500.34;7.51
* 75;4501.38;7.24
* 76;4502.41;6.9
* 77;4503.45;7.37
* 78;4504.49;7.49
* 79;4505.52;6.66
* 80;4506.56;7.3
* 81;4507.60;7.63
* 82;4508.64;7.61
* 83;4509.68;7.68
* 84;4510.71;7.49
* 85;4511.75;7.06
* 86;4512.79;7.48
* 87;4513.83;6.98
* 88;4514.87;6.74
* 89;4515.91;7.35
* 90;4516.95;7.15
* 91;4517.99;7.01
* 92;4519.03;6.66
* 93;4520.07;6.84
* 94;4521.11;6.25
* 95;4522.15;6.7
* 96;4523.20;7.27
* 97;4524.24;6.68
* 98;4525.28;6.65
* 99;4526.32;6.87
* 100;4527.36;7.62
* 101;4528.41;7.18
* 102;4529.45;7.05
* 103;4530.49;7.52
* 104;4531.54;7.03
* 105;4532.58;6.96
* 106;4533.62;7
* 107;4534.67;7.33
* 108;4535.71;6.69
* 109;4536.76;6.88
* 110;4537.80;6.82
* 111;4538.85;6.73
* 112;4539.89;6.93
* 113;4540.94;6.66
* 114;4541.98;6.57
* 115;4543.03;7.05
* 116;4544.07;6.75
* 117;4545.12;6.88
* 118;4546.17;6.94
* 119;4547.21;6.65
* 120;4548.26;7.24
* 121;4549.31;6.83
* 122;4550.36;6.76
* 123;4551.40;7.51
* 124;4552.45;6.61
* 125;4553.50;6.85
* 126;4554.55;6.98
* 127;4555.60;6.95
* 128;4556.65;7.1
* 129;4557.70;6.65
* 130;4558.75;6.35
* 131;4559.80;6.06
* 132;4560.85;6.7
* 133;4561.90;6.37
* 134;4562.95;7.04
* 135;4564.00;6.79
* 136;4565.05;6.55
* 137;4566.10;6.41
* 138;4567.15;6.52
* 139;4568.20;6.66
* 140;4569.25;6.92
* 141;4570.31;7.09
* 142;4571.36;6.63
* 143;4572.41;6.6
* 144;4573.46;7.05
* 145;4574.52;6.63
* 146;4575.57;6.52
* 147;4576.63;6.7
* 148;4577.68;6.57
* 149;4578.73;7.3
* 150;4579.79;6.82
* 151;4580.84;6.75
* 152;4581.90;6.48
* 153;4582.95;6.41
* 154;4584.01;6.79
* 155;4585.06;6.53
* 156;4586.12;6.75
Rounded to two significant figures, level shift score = 8.8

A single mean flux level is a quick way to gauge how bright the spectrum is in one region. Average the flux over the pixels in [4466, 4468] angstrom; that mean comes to 8.7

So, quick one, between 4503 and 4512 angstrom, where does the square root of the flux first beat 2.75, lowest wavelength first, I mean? 4507.60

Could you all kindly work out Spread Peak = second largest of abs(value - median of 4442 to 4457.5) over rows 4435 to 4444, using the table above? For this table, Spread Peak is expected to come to 0.5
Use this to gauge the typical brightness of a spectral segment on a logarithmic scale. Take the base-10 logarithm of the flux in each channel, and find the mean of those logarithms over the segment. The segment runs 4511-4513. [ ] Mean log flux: 0.86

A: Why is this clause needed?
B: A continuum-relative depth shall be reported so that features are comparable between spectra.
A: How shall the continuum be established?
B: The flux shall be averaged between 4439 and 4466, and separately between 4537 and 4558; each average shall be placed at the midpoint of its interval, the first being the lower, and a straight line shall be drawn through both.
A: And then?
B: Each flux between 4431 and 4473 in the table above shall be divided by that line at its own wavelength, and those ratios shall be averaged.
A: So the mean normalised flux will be 1.00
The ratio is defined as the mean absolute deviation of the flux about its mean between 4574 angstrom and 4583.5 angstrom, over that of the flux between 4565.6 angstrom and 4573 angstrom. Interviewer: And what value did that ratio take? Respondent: 1.02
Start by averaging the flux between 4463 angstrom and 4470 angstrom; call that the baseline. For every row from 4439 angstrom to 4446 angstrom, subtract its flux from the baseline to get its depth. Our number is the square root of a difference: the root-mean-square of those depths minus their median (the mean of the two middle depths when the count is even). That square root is 1.2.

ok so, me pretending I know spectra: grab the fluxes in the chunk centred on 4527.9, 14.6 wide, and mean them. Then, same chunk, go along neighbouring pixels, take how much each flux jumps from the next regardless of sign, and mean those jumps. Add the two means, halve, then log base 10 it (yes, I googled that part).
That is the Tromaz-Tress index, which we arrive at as 0.566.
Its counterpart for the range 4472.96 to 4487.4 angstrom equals 0.612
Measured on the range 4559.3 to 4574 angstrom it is 0.542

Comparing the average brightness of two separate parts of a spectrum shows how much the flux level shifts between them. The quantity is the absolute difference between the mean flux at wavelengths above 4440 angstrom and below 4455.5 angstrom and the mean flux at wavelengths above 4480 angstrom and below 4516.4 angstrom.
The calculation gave 1.8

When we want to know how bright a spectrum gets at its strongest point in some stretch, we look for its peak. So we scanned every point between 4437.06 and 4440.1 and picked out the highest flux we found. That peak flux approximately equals 9.85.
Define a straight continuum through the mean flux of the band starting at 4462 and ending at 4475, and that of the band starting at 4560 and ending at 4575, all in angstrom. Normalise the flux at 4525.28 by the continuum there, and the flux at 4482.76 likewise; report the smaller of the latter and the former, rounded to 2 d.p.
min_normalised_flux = 0.89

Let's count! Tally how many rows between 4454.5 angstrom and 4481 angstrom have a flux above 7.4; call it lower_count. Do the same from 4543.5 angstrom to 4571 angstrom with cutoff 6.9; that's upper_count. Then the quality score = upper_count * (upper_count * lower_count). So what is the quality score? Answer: 2025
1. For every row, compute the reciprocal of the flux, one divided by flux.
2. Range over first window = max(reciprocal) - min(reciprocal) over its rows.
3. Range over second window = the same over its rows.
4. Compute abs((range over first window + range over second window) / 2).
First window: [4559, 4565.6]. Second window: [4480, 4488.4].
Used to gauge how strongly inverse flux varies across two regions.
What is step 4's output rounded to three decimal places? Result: 0.019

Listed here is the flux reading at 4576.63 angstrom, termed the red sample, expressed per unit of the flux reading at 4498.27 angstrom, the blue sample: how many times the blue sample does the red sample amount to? 0.92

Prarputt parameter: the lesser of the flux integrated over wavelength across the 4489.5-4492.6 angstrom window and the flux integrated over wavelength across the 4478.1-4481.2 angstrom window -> 23.6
